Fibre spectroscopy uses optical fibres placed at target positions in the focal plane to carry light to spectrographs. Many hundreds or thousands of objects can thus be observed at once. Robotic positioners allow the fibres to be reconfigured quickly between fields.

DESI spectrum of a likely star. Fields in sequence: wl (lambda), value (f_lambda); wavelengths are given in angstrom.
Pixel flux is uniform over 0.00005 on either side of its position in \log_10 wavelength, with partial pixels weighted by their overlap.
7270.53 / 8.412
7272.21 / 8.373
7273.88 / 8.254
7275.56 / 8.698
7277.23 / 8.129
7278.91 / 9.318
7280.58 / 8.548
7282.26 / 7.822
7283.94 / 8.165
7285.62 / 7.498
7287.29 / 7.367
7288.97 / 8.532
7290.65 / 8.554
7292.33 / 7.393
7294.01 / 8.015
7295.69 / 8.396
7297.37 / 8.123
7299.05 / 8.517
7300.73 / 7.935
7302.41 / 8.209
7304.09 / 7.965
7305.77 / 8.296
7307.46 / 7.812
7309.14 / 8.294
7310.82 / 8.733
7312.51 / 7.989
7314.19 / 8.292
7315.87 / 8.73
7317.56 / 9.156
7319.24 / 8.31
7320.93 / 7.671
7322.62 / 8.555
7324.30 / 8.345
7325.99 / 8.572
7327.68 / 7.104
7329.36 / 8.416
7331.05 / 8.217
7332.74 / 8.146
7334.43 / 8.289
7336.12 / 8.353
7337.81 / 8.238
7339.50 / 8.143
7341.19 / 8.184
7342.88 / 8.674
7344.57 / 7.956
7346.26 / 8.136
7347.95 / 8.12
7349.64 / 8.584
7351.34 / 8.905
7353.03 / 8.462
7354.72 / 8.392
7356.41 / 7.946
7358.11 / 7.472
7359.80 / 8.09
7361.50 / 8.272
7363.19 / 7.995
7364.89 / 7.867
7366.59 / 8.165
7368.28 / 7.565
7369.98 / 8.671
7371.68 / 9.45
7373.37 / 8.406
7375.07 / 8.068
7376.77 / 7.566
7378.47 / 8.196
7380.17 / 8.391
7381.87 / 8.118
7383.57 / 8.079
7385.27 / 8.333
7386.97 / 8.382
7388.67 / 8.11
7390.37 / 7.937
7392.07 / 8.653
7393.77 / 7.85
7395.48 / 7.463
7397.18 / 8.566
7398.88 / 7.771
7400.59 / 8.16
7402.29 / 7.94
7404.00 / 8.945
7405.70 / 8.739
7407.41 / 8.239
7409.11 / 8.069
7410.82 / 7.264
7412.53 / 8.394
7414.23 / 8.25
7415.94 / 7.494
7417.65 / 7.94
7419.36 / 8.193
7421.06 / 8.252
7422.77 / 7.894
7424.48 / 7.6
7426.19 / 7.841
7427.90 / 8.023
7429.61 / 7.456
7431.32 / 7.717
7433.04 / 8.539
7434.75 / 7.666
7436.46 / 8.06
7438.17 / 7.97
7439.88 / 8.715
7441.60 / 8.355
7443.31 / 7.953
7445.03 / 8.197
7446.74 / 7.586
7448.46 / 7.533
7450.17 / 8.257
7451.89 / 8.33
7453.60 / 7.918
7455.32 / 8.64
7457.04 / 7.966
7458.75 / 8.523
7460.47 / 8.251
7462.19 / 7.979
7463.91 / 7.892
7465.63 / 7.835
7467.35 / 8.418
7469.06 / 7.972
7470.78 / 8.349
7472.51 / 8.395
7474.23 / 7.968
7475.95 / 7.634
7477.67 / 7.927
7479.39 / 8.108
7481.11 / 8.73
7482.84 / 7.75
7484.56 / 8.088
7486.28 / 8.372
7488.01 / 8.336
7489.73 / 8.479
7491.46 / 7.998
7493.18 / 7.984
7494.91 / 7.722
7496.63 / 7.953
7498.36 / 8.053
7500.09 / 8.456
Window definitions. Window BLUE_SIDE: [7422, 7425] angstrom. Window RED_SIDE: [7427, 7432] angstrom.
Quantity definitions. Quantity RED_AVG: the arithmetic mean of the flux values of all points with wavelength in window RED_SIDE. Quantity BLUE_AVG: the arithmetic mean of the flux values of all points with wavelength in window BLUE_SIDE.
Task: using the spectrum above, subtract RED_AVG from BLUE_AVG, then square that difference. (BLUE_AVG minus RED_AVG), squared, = 0.000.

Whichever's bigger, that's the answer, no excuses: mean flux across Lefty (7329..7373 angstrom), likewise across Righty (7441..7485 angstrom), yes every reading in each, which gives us 8.258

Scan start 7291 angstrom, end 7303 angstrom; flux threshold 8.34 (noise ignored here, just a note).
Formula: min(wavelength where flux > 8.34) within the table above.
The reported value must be 7295.69 angstrom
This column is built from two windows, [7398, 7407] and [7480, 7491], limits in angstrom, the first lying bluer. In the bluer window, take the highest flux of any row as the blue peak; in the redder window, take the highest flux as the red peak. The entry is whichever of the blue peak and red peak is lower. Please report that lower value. 8.73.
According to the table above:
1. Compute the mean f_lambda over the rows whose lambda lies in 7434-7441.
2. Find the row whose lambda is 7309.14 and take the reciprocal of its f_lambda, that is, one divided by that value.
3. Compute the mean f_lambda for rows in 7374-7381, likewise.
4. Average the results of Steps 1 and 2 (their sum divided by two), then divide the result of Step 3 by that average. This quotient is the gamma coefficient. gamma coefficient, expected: 1.96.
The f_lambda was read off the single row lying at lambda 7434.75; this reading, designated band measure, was 7.666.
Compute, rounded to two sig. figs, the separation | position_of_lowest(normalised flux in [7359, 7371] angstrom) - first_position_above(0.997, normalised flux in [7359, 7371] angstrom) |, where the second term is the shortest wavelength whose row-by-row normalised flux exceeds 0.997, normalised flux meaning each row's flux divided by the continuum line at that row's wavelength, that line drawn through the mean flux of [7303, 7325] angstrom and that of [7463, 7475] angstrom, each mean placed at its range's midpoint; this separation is 6.8 angstrom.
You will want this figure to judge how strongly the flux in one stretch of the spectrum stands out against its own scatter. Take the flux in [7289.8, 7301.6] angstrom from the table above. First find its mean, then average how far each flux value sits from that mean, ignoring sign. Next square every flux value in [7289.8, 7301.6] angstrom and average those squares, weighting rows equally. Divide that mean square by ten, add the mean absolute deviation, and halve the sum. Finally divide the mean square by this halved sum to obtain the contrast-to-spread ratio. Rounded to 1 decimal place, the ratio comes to 19.1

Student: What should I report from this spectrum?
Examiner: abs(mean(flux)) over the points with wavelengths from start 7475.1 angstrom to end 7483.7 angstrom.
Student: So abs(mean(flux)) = 8.03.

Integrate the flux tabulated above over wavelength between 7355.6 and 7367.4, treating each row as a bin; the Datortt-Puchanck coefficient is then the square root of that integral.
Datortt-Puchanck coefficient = 9.7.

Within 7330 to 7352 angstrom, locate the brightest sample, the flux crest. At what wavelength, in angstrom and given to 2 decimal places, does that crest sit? 7351.34 angstrom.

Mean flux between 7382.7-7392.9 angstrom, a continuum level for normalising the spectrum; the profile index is 8.25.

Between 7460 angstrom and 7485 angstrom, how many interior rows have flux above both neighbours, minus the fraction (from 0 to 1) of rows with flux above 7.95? 2.3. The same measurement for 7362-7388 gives 2.2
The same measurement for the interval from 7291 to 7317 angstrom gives 4.2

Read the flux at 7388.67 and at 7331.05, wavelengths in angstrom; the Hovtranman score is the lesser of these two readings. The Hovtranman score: 8.11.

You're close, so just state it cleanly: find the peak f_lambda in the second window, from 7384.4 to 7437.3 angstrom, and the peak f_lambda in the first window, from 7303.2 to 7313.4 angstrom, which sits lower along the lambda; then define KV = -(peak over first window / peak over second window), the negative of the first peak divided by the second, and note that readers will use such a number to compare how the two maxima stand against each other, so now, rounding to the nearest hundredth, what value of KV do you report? -0.98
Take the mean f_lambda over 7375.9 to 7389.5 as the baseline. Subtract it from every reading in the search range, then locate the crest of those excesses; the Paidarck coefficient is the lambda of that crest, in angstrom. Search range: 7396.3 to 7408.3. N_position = 7404.00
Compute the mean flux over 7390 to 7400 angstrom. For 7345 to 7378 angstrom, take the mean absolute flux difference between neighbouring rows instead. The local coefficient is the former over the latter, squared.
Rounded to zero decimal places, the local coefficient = 319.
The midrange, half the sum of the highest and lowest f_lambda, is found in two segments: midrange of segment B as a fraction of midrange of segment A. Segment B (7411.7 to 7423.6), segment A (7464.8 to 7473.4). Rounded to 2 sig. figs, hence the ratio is 0.98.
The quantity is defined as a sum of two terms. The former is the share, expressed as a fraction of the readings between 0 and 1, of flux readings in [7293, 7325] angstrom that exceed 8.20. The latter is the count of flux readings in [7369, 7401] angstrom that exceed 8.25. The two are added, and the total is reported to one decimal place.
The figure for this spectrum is 8.6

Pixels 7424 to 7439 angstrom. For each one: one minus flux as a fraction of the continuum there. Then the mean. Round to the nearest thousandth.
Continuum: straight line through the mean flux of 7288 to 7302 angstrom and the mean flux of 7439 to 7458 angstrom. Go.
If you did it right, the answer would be 0.032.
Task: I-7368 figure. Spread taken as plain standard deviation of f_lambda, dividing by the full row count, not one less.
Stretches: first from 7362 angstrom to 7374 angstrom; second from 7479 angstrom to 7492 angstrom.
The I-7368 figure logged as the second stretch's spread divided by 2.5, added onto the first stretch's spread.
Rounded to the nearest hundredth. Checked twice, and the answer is 0.69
